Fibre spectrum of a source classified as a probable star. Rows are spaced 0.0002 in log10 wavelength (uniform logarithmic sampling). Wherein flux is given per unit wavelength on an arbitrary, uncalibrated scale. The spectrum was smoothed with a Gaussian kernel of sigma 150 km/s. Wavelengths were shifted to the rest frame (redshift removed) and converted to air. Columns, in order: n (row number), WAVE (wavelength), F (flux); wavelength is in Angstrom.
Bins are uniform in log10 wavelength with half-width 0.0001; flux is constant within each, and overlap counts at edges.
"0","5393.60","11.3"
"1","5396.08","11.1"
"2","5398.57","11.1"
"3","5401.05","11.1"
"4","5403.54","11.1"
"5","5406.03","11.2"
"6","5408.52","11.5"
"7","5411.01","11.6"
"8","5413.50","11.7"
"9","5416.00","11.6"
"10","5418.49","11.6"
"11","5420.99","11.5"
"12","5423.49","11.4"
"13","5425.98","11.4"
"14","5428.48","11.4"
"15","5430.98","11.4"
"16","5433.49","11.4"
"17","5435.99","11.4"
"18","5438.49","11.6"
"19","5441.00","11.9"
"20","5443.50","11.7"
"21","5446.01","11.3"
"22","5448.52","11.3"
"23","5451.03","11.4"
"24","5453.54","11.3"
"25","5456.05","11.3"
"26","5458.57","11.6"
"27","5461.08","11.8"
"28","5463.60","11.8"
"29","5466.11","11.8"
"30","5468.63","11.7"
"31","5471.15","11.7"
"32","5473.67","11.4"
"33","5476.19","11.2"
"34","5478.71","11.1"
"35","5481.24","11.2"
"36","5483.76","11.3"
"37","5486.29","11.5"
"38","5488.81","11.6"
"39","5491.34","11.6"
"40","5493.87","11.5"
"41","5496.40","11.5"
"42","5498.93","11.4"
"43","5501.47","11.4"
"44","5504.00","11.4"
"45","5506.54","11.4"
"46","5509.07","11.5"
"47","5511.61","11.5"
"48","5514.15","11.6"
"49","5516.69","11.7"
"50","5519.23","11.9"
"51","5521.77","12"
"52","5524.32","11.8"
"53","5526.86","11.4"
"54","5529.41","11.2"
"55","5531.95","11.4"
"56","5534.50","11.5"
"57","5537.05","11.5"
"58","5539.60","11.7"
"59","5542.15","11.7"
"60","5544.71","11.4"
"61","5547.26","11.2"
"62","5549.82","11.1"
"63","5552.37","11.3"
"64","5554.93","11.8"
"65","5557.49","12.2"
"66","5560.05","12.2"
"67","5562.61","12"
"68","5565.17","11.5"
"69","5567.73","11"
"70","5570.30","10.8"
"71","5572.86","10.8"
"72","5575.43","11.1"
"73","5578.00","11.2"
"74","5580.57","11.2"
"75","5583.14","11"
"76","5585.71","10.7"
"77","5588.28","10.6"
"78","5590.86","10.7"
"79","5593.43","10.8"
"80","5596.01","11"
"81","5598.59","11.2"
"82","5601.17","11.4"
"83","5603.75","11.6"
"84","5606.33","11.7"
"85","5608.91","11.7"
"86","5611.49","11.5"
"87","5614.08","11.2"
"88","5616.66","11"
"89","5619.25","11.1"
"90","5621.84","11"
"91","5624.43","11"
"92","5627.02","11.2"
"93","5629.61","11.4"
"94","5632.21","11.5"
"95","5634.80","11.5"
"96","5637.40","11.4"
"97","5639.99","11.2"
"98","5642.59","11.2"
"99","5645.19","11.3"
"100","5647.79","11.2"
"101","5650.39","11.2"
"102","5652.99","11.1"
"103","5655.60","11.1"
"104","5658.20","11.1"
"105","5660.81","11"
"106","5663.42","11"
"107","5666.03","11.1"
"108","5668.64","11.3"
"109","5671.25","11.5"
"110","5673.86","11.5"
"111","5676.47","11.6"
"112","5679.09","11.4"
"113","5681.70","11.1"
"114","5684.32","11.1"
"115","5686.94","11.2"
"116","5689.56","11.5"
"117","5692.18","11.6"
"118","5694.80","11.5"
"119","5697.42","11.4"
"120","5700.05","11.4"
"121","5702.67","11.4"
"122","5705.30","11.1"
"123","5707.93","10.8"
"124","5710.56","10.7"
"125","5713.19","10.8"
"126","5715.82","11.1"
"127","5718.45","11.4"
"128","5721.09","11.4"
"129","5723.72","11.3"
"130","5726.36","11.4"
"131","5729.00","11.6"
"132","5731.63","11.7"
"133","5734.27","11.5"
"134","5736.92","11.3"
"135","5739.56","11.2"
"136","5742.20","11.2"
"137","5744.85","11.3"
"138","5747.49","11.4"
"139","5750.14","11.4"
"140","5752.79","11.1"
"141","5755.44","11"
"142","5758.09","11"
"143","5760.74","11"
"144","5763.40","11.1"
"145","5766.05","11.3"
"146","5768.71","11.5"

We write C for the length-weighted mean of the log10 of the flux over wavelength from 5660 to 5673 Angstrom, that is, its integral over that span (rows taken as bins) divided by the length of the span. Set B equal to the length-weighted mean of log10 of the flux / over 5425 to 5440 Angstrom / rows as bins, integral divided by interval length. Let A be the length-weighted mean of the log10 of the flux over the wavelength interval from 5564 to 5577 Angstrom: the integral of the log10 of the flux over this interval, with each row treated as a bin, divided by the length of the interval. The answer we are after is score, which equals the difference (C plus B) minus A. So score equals 1.06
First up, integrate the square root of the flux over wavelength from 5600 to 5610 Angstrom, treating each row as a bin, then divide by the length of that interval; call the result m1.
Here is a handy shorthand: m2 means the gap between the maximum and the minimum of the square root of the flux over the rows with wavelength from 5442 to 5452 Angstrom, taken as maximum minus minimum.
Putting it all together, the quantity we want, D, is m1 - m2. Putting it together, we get 3.35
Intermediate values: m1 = 3.41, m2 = 0.059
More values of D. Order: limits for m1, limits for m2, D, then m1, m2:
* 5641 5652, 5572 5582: 3.29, 3.35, 0.060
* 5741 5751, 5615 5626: 3.35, 3.36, 0.015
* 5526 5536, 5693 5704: 3.36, 3.37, 0.015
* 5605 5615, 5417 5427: 3.37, 3.40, 0.029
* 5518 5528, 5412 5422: 3.40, 3.43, 0.029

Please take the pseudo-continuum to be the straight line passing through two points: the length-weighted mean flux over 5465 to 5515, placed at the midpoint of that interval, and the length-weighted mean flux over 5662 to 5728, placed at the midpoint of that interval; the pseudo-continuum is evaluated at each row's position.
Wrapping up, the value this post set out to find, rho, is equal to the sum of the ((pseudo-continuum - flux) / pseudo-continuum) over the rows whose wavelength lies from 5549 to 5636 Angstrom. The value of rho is 0.30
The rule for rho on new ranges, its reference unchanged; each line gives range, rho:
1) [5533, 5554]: -0.01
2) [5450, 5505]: -0.01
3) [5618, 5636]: 0.05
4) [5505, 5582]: -0.20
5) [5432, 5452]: 0.01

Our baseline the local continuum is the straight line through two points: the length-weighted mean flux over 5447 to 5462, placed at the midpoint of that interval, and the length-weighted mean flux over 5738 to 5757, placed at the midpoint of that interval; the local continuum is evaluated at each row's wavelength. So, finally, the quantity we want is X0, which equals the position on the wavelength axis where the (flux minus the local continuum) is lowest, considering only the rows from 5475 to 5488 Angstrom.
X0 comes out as 5478.71 Angstrom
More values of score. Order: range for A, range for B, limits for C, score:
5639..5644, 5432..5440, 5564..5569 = 1.06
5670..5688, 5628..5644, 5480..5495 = 1.06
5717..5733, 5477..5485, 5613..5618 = 1.04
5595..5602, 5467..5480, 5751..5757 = 1.05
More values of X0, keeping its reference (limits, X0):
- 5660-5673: 5660.81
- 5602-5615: 5614.08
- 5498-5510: 5498.93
